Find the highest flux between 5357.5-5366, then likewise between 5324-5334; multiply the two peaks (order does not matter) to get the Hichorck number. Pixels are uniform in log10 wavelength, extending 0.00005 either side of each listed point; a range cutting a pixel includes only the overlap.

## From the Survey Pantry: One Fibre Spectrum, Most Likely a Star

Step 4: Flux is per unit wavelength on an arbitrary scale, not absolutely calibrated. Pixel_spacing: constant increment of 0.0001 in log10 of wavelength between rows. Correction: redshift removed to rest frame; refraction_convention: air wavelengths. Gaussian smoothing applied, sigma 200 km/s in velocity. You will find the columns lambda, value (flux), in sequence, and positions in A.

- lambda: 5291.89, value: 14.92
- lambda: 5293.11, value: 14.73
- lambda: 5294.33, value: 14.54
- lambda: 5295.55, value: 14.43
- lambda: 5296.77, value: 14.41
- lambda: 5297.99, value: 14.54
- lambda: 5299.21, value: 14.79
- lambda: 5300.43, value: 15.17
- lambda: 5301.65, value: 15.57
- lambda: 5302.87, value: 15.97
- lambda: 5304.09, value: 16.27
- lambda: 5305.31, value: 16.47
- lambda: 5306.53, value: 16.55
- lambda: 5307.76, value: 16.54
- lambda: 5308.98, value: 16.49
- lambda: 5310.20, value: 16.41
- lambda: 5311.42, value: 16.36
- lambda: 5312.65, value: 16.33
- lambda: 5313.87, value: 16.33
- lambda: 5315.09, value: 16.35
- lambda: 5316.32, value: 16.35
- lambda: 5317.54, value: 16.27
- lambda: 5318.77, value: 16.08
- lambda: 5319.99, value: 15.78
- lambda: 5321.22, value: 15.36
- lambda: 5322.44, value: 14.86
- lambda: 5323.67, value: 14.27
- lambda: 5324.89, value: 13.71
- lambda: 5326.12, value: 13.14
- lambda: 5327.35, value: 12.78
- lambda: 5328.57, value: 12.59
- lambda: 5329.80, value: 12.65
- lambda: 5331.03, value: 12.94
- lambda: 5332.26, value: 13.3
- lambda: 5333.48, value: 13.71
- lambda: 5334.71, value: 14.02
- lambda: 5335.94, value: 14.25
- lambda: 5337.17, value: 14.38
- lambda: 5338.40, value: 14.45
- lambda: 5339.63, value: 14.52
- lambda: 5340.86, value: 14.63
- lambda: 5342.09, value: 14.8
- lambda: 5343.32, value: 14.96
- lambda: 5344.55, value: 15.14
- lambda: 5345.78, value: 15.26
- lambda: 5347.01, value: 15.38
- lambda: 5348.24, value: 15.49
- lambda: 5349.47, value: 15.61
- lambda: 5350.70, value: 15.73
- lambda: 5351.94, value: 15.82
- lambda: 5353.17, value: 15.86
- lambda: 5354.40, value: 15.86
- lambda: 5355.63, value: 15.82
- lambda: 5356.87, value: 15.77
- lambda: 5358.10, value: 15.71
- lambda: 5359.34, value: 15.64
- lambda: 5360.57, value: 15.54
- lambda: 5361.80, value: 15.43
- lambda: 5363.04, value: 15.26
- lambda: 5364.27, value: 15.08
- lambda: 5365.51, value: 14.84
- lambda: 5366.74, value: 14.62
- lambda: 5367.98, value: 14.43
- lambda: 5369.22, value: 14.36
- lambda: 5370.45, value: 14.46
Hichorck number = 215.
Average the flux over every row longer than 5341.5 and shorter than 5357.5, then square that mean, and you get 240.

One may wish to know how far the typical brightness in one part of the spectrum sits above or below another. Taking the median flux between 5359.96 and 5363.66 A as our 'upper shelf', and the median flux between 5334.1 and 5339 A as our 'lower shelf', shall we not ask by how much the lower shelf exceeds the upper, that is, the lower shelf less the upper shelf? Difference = -1.1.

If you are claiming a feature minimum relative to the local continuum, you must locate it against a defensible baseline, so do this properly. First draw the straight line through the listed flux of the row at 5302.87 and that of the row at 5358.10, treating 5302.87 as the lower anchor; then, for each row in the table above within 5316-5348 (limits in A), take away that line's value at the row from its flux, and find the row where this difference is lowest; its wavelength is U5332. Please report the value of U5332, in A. 5328.57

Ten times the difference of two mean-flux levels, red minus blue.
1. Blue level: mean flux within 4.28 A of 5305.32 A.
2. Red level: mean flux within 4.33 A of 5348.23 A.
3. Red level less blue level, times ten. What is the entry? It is -8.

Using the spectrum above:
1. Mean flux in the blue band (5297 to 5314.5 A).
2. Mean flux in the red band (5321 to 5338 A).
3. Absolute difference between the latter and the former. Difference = 2.3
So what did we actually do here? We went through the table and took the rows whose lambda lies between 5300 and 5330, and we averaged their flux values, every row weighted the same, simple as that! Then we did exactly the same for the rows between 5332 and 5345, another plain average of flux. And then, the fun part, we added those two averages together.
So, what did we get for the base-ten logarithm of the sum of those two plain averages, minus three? -1.53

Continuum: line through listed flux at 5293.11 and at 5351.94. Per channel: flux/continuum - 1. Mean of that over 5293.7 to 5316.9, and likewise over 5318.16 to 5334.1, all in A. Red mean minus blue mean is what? -0.146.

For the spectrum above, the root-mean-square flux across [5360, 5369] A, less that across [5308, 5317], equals -1.3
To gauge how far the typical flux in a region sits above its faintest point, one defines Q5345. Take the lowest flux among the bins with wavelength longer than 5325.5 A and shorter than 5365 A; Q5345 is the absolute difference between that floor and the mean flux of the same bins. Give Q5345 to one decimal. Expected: 2.1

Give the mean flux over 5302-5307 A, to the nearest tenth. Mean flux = 16.3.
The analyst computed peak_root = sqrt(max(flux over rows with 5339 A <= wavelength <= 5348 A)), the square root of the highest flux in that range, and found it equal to 3.92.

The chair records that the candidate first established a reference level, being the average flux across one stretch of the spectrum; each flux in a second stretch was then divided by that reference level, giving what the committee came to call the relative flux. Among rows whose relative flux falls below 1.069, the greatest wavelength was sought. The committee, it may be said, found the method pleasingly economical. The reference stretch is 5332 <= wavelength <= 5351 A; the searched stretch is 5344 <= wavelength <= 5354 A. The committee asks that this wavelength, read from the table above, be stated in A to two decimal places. 5350.70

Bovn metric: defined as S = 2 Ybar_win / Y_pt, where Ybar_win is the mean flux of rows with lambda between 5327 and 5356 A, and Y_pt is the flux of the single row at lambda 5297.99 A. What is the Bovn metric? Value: 2.01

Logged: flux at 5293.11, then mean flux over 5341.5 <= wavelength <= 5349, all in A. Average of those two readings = 15.0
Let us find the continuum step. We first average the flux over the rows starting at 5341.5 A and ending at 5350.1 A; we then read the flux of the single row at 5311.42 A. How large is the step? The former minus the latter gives -1.1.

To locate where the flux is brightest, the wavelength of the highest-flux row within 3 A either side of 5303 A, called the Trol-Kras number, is 5305.31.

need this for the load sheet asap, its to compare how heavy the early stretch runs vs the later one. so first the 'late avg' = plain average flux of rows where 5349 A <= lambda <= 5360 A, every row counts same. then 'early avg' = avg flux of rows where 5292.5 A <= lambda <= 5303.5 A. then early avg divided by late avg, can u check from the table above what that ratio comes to 0.95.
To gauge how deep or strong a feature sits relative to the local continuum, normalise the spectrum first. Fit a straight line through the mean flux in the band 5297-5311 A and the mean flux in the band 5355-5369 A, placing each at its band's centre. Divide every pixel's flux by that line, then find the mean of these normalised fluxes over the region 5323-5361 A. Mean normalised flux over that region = 0.95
